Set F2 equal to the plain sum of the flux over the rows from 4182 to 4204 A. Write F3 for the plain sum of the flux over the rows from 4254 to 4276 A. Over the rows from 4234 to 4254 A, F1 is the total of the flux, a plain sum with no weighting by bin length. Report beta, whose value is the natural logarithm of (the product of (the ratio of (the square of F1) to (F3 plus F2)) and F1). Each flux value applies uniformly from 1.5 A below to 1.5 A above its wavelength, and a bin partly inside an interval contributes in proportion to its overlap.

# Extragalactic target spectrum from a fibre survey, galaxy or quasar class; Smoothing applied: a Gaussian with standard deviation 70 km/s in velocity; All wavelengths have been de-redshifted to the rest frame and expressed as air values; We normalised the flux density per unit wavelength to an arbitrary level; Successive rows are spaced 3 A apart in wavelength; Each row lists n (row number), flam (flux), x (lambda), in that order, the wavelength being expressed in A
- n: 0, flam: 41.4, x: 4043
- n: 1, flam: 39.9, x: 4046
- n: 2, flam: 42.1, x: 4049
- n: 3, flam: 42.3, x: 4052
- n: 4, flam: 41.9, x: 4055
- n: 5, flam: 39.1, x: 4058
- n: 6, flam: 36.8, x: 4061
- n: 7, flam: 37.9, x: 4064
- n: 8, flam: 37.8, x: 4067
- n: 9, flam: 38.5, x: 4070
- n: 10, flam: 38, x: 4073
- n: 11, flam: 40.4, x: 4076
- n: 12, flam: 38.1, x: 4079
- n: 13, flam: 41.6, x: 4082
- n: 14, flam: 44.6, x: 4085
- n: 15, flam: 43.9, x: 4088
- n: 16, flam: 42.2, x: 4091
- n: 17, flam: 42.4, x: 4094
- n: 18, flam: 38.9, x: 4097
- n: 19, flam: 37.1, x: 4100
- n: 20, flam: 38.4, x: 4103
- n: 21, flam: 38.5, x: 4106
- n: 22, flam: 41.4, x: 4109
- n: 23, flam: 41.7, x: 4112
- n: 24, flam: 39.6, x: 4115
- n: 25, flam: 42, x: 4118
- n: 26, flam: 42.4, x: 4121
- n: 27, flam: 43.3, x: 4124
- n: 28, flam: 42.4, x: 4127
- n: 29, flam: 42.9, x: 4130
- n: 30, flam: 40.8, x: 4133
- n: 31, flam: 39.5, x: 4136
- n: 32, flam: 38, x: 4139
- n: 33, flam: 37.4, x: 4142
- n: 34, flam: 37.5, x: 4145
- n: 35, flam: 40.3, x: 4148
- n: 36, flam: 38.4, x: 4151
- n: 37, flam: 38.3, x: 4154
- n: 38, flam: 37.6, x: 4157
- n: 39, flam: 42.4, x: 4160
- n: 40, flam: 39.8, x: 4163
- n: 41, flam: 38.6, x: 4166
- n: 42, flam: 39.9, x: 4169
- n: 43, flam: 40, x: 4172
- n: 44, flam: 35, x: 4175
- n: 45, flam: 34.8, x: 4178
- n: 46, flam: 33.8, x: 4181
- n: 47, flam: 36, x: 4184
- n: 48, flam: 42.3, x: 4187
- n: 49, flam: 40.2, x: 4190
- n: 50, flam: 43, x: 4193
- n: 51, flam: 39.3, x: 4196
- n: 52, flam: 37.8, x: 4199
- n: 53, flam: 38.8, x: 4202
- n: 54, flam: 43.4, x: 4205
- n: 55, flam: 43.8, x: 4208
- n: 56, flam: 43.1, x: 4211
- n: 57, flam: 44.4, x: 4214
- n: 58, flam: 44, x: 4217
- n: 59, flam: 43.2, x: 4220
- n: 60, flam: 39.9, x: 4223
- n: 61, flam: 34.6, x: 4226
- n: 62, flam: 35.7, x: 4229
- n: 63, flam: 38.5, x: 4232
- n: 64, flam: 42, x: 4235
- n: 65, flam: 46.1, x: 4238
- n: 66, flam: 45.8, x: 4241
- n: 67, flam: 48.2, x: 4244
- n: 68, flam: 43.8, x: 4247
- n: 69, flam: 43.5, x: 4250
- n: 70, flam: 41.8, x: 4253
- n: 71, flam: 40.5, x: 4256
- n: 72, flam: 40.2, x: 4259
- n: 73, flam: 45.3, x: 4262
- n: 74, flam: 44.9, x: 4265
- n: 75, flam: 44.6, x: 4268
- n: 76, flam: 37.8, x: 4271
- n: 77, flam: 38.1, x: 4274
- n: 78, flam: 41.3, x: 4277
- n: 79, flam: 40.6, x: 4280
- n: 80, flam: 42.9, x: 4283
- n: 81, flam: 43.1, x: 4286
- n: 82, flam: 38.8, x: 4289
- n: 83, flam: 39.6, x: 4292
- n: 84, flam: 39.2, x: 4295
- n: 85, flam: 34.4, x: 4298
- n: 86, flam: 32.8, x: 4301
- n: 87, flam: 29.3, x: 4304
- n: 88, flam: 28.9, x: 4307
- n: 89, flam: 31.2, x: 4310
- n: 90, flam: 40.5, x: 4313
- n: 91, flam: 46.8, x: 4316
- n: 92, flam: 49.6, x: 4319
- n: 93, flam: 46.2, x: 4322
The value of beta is 10.9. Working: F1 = 311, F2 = 277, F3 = 291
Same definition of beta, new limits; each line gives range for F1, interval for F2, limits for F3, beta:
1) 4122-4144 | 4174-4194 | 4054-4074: 10.7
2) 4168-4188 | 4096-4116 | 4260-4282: 10.4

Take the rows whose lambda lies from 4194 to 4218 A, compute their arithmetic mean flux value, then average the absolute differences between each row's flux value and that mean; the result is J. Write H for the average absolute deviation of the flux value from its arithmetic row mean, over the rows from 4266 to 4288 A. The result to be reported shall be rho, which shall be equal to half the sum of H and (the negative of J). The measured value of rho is -0.2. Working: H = 2.0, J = 2.4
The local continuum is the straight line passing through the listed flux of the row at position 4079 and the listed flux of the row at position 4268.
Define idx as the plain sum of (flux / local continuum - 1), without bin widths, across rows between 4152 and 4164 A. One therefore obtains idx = -0.13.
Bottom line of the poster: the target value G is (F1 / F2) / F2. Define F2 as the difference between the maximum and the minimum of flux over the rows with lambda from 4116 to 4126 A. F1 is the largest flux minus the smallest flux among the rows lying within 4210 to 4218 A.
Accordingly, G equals 0.8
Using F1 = 1.3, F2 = 1.3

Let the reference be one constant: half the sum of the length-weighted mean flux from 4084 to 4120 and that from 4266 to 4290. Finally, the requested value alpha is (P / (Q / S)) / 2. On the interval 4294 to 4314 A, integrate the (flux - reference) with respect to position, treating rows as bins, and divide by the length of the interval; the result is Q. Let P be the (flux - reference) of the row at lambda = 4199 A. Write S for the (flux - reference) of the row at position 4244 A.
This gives 1.5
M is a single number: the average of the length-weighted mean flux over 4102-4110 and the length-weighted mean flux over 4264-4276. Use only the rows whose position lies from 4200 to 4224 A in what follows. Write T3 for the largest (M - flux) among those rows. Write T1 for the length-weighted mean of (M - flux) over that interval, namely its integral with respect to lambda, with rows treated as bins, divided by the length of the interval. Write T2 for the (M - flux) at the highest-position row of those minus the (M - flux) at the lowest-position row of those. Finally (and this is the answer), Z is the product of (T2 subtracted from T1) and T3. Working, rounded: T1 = -2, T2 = -1.1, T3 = 1.5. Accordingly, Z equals -2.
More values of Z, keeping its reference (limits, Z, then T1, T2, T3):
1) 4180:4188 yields 75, 3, -8.5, 6.5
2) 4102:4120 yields 7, 0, -3.6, 1.9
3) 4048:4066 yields -13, 0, 4.2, 3.5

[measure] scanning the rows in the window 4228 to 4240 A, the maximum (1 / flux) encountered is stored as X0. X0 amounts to 0.0280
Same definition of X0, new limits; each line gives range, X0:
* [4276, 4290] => 0.0258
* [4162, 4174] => 0.0259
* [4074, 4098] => 0.0262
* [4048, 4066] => 0.0272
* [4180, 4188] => 0.0296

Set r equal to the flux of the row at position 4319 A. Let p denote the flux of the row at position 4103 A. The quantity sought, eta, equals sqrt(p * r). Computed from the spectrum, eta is 43.6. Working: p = 38.4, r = 49.6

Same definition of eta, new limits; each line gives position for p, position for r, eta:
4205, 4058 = 41.2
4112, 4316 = 44.2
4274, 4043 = 39.7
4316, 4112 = 44.2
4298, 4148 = 37.2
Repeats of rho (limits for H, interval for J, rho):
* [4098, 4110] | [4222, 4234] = -0.4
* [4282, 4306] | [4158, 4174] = 1.6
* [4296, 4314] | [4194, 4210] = 0.3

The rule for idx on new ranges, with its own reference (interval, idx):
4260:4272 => -0.12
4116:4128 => 0.30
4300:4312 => -1.34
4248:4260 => -0.24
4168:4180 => -0.38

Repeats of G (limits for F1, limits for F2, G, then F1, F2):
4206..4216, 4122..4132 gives 1.6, 1.3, 0.9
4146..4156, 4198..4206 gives 0.1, 2.0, 5.6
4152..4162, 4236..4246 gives 0.8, 4.8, 2.4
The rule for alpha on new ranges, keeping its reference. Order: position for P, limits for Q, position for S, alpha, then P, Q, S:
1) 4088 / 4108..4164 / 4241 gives -11.1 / 3.0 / -0.6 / 4.9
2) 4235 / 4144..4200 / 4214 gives -0.8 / 1.1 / -2.2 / 3.5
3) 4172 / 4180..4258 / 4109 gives -0.6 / -0.9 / 0.4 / 0.5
